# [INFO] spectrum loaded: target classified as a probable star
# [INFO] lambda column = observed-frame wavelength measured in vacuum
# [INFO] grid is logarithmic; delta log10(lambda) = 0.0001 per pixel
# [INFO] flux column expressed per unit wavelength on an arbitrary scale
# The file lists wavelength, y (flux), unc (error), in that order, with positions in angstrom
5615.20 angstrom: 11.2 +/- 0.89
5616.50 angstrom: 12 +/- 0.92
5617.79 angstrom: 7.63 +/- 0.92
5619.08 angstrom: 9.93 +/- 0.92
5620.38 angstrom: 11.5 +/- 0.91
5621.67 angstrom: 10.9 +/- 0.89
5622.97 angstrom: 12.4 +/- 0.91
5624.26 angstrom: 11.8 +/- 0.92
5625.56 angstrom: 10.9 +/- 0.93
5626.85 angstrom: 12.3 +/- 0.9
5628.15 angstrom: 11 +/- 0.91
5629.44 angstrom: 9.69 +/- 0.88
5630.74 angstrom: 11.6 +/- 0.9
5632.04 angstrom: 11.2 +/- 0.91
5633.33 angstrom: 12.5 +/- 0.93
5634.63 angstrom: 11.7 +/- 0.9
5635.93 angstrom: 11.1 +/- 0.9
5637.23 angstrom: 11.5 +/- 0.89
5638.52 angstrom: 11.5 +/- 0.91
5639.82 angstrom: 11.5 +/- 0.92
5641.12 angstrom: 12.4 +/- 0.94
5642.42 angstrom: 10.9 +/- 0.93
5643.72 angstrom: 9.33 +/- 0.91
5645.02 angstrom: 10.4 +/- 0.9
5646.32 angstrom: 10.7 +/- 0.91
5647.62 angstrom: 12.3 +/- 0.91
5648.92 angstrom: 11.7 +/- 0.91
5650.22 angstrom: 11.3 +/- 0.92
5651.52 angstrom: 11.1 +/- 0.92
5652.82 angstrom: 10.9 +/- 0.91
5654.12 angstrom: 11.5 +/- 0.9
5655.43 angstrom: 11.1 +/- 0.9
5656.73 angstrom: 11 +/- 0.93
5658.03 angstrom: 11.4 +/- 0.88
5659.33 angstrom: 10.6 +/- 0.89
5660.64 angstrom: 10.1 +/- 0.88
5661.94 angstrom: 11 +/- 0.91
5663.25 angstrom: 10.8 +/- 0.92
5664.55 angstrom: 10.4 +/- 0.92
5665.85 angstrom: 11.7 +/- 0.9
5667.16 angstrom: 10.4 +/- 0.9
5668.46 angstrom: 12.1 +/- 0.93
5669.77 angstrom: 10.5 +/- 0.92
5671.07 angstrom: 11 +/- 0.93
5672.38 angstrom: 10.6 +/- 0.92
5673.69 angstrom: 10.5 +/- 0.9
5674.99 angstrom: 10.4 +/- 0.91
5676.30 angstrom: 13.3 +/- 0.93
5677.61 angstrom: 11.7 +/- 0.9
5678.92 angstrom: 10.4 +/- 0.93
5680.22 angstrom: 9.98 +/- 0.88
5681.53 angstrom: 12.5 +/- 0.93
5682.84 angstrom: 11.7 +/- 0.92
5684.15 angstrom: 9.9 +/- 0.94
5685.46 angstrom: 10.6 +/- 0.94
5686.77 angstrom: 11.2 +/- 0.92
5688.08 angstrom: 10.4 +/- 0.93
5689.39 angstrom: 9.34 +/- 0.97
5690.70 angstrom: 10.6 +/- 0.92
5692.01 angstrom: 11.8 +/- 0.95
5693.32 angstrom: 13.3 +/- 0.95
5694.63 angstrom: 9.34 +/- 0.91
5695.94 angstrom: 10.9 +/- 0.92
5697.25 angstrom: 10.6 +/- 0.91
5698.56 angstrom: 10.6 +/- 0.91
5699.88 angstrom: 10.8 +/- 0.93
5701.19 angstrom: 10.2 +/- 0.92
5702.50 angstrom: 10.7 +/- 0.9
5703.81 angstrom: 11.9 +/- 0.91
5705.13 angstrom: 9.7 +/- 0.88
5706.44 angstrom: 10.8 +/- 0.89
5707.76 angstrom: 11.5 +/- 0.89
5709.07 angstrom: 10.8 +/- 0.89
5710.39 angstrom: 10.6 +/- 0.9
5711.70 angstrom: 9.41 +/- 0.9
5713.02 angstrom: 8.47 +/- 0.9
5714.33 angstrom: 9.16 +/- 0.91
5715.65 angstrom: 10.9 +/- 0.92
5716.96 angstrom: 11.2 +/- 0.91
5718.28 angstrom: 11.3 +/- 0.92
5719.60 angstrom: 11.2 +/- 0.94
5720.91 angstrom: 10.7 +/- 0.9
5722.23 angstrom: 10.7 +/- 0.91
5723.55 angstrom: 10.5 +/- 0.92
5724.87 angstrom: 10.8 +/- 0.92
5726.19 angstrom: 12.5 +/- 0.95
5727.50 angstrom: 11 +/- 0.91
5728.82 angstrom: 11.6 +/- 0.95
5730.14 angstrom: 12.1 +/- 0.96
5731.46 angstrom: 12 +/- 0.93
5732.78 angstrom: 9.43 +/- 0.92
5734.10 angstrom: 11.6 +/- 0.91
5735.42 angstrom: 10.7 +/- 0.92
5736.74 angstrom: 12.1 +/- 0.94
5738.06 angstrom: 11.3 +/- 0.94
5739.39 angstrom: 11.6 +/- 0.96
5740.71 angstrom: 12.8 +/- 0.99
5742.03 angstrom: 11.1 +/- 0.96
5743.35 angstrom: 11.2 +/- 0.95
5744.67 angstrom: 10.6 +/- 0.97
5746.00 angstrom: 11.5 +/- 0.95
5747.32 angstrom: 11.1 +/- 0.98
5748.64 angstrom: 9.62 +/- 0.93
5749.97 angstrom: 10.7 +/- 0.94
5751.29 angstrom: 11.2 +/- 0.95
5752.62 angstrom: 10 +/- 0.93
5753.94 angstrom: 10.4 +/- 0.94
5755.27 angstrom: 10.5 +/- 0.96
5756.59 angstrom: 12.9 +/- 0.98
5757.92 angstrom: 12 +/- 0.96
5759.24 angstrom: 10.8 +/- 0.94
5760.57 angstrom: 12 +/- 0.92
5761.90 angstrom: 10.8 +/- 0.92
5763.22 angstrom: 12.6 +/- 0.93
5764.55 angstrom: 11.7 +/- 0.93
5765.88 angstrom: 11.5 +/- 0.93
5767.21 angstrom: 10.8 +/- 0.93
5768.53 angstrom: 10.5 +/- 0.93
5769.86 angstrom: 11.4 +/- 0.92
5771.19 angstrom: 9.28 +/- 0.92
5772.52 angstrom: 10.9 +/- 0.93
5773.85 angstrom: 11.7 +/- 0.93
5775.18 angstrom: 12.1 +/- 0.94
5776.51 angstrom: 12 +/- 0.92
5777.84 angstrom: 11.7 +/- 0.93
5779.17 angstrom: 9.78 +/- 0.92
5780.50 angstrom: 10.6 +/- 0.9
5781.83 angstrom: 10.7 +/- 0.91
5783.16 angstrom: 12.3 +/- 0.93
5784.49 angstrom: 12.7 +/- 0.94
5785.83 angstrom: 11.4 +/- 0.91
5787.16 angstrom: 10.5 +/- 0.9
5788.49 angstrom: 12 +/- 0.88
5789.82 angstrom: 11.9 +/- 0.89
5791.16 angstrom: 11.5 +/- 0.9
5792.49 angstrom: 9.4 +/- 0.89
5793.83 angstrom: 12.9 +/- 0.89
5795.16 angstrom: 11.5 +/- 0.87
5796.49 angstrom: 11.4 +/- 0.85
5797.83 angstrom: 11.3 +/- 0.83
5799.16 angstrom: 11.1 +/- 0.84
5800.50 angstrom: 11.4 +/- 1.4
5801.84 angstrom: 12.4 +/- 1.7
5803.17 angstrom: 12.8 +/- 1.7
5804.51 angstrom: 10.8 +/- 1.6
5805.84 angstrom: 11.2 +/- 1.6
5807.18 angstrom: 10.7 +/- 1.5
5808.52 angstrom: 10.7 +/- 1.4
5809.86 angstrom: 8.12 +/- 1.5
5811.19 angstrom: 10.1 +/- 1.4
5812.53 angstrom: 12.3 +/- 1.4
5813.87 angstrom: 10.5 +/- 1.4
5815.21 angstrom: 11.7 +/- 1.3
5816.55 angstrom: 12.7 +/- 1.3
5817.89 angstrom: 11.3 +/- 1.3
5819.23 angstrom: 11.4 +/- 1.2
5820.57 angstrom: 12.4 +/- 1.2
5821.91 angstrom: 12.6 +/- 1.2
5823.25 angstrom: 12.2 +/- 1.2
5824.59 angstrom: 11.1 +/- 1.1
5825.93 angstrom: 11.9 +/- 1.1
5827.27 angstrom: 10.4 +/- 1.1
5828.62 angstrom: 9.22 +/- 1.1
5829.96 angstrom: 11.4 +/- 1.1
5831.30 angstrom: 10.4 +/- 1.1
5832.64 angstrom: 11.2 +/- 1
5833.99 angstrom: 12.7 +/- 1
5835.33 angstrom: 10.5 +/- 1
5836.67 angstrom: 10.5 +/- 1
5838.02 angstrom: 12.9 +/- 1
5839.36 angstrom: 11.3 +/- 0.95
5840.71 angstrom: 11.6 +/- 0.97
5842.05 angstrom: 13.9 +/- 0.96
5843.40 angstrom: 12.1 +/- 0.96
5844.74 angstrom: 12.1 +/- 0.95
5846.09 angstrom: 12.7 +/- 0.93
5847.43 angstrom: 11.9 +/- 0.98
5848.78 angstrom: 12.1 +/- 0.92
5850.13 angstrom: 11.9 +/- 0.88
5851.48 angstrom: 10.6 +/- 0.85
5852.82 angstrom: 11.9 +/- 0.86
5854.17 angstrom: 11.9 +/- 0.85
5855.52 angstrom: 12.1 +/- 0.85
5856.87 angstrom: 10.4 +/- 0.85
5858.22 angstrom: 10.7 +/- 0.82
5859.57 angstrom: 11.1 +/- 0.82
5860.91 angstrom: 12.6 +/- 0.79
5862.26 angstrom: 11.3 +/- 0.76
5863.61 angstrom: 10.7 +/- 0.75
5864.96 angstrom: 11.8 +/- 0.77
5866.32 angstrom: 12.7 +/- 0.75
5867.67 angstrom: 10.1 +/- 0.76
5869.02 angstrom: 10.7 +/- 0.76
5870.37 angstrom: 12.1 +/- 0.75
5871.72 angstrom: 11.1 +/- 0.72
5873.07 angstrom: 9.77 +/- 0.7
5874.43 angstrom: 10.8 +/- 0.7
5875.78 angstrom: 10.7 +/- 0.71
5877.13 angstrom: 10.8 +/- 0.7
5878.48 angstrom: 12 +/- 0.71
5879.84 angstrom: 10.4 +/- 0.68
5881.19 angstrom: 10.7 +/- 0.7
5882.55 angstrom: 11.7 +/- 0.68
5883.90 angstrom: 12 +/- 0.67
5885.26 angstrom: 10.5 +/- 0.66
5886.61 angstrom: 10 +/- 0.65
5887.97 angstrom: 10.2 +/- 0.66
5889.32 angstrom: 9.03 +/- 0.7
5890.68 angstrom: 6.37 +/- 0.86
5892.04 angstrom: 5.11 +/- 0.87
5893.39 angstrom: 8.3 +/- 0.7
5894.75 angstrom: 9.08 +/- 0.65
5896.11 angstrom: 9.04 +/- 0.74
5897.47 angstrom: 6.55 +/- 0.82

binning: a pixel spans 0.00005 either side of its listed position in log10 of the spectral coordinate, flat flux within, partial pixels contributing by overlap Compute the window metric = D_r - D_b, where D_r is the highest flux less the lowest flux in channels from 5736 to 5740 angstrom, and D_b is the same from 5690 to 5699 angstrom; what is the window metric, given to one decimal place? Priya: -3.2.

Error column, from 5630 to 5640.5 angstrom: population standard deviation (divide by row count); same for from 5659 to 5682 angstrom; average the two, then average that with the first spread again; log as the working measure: 0.01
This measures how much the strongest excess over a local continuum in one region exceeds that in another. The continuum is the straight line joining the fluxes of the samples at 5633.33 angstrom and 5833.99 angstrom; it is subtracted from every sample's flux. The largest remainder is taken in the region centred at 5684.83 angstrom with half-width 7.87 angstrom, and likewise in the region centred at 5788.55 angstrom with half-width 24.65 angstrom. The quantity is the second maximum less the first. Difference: 0.3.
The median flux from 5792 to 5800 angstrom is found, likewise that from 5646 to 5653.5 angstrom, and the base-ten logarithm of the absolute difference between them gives -0.8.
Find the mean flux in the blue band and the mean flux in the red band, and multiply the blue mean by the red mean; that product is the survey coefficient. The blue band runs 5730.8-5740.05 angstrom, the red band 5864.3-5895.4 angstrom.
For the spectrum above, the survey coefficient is 115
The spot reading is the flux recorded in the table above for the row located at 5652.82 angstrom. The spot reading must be 10.9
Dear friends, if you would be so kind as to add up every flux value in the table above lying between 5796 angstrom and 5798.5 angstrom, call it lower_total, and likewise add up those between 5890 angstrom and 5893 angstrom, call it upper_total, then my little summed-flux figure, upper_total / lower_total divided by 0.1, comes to 5.1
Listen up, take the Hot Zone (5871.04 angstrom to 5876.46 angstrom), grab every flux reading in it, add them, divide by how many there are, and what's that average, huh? 10.6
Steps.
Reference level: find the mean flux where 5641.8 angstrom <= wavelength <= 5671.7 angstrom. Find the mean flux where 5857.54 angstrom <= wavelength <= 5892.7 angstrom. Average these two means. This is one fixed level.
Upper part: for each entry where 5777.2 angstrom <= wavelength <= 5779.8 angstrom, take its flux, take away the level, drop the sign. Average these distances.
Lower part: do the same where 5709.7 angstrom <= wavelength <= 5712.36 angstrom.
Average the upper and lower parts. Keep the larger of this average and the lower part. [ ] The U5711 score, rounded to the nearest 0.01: 0.86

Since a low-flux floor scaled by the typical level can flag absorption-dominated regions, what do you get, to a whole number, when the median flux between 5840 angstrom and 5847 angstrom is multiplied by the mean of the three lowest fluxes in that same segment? 144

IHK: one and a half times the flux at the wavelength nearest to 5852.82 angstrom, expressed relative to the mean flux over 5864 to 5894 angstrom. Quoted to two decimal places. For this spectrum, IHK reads 1.73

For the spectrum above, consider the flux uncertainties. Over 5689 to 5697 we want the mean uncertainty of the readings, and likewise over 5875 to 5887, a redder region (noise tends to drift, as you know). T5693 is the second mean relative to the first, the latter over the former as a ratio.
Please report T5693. 0.73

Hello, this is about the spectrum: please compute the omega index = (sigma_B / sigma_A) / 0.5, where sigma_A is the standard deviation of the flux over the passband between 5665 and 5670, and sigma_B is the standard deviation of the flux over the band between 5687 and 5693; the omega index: 2.4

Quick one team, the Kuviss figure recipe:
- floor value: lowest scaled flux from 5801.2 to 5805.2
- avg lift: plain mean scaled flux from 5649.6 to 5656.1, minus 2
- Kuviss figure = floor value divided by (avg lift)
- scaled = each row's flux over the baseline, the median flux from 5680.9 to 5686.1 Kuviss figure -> -0.97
